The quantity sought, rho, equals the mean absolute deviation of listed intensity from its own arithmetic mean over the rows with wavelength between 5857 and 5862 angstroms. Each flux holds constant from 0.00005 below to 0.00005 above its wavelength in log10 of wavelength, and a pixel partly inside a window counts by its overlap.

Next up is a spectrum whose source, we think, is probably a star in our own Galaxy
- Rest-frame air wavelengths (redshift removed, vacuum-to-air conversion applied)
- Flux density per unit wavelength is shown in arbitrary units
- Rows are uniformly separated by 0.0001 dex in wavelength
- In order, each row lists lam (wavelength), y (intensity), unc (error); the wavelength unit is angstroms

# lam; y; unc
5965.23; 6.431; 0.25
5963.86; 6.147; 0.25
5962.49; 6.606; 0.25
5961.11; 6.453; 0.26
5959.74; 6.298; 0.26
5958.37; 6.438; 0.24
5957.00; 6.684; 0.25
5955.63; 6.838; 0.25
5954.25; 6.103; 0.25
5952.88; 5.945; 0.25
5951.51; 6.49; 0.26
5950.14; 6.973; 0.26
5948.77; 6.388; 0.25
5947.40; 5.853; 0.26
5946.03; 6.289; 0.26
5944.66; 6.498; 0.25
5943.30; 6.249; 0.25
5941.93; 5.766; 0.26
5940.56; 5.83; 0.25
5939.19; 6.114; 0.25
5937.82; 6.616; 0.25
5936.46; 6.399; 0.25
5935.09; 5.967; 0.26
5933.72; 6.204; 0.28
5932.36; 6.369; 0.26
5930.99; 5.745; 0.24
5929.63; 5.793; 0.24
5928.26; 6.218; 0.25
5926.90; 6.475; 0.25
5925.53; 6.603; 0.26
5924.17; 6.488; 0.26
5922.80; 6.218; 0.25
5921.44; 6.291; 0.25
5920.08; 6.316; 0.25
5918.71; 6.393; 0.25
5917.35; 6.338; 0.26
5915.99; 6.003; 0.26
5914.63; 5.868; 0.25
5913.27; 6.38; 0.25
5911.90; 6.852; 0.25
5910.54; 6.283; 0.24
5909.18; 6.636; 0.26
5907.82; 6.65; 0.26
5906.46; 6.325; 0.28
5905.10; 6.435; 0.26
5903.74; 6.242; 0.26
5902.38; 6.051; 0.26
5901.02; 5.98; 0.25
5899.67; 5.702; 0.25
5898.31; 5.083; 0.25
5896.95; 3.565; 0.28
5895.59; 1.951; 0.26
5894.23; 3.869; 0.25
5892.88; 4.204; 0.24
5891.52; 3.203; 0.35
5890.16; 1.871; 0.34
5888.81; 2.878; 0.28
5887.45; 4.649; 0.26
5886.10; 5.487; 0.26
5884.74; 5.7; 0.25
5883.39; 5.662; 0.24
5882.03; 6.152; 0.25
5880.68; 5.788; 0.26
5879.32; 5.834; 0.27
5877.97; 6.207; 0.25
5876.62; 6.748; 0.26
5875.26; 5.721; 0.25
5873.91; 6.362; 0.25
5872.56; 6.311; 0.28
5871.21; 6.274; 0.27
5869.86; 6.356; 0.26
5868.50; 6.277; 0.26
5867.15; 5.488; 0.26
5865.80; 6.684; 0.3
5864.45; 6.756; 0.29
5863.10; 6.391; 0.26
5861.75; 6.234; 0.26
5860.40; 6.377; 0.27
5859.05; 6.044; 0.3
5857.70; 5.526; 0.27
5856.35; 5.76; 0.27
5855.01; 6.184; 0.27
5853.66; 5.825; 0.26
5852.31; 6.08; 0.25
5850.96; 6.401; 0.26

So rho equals 0.26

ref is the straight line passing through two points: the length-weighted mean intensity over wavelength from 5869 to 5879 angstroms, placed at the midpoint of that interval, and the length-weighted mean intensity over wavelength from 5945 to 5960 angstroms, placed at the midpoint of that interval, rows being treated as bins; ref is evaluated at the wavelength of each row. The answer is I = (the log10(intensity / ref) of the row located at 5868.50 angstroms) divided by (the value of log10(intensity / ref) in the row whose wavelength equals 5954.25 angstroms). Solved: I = -0.1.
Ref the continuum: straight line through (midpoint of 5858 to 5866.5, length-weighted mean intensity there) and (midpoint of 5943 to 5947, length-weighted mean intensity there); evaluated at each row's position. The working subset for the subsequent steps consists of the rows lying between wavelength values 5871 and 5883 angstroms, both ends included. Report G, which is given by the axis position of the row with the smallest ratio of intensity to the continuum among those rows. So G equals 5875.26 angstroms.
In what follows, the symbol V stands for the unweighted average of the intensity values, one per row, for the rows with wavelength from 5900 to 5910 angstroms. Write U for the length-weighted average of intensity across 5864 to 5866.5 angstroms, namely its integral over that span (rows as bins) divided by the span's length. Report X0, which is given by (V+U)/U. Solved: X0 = 1.94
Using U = 6.71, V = 6.33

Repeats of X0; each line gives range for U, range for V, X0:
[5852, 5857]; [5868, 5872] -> 2.06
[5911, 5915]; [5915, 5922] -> 1.98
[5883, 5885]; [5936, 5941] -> 2.10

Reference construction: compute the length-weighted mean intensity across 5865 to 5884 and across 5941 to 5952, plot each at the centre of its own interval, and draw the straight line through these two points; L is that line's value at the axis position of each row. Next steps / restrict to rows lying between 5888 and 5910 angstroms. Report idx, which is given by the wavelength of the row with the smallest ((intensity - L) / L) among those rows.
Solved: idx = 5890.16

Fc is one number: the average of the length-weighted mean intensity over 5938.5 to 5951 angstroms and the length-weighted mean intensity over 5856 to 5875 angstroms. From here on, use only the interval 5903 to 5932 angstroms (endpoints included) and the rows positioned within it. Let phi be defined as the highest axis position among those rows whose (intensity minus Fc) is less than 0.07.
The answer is 5930.99 angstroms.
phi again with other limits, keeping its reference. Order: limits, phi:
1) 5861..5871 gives 5868.50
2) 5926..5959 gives 5954.25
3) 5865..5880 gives 5879.32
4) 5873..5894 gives 5892.88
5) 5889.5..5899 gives 5898.31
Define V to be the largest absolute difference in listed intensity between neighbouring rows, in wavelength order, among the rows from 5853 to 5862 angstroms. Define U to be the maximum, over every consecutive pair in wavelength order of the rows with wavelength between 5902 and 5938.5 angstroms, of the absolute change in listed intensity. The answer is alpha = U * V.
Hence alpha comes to 0.3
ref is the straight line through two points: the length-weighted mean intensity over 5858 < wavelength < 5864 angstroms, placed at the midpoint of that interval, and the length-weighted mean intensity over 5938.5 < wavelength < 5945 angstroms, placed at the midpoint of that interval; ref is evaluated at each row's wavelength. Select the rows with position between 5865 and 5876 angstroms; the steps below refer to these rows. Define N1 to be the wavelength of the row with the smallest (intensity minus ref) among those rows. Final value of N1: 5867.15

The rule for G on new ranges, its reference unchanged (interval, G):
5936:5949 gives 5941.93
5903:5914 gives 5903.74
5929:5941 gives 5930.99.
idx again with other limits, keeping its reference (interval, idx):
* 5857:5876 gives 5867.15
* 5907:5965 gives 5941.93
